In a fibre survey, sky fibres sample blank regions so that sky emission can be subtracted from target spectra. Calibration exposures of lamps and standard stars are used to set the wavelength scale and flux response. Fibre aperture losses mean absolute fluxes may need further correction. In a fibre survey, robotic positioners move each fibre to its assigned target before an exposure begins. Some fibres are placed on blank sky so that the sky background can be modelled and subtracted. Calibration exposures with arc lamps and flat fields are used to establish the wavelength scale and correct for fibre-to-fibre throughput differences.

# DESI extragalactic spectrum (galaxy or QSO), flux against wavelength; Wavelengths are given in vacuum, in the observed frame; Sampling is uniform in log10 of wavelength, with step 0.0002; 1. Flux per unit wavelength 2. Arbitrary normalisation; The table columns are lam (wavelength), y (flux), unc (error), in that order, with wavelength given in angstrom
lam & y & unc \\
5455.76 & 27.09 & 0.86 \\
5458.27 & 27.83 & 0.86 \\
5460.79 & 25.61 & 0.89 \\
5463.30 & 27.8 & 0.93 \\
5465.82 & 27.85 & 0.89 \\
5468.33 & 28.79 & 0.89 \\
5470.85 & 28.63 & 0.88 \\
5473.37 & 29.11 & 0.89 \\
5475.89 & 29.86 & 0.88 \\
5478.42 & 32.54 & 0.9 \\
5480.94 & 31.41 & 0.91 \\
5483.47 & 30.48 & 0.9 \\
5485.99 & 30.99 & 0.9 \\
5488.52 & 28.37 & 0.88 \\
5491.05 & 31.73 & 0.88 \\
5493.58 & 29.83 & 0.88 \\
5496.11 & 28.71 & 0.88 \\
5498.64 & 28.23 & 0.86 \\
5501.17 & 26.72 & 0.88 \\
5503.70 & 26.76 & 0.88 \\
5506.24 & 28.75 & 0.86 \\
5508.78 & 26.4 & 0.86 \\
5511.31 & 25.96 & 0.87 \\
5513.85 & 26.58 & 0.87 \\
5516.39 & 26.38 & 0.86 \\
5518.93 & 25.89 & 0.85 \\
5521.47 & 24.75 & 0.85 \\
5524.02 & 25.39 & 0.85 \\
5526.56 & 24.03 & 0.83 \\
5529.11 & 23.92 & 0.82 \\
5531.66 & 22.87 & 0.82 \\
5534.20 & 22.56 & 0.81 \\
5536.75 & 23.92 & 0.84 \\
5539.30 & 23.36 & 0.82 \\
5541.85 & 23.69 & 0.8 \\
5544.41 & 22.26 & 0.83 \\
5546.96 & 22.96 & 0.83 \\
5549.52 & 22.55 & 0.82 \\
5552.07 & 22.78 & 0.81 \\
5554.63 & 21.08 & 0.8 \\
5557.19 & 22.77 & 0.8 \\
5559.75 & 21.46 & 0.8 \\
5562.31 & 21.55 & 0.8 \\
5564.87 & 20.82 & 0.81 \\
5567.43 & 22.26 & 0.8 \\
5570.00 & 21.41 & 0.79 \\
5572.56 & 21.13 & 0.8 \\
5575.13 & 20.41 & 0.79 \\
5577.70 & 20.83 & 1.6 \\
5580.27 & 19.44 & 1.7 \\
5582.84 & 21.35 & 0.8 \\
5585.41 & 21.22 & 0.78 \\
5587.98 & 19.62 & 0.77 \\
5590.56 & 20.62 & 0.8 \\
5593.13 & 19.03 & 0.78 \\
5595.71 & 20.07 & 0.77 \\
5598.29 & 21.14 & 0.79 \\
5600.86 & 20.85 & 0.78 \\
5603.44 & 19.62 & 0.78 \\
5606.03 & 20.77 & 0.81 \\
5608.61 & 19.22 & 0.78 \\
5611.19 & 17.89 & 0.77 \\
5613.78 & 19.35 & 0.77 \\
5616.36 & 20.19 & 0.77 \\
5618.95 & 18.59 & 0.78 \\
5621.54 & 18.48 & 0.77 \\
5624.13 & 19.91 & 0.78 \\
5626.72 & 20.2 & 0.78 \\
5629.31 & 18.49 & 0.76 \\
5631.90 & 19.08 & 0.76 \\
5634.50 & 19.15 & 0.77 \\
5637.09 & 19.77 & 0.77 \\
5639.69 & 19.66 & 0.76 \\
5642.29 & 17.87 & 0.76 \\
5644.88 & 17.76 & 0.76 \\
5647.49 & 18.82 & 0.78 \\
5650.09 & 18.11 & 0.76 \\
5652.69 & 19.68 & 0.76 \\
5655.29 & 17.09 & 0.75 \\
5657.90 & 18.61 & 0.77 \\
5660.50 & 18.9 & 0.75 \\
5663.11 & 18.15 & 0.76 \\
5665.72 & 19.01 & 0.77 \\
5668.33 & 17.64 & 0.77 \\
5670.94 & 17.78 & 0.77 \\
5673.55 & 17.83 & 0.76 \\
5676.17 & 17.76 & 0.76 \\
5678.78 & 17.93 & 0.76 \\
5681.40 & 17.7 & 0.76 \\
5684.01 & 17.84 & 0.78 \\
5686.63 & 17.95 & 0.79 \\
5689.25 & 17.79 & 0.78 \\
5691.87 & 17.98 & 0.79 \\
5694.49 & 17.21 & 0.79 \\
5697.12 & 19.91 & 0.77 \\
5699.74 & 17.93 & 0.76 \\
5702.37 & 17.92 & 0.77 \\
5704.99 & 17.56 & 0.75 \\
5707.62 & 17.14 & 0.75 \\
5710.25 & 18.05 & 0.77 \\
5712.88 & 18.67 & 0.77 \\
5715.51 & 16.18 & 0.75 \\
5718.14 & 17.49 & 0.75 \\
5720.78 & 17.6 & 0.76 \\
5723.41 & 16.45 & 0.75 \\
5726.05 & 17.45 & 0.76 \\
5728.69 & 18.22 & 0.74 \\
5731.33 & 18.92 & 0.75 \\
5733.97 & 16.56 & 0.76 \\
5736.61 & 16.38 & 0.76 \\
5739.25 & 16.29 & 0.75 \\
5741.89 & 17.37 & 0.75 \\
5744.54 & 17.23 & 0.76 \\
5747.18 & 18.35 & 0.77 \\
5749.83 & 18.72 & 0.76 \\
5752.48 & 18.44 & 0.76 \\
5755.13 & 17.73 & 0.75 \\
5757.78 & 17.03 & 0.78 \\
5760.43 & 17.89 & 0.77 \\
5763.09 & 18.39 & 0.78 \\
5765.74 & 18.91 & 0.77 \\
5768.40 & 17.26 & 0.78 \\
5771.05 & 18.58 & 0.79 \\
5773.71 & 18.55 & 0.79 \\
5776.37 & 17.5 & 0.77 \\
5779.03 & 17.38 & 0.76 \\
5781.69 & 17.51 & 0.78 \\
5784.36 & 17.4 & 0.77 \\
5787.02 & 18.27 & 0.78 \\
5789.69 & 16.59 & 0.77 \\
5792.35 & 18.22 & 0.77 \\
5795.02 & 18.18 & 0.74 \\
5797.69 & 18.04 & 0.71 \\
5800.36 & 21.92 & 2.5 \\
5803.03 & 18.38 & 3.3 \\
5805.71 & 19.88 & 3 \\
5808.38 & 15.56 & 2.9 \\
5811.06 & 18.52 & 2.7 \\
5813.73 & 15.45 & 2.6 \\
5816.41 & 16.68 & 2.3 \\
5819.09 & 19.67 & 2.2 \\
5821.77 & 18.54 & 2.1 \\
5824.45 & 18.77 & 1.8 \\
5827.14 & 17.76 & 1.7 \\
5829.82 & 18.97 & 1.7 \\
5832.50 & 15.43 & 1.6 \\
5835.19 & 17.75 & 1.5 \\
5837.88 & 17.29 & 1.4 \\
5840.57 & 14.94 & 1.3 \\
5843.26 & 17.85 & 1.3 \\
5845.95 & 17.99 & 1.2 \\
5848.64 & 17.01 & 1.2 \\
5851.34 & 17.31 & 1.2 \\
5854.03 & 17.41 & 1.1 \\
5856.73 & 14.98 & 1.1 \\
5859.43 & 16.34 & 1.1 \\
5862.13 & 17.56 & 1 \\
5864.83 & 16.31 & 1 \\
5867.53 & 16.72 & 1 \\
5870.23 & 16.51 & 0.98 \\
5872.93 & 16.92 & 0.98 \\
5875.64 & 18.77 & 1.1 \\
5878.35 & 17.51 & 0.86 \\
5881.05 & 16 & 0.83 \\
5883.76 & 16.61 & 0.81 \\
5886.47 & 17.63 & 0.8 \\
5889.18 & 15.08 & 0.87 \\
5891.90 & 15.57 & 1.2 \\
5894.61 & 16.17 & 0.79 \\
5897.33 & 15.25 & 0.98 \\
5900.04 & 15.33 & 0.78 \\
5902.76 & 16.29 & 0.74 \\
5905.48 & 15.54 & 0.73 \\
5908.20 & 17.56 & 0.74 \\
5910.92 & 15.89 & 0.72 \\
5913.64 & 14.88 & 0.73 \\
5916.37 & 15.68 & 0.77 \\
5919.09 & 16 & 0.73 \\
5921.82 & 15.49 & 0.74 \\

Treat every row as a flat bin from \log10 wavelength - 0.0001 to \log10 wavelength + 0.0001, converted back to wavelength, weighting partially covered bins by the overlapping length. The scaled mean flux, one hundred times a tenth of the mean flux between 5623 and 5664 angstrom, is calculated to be 188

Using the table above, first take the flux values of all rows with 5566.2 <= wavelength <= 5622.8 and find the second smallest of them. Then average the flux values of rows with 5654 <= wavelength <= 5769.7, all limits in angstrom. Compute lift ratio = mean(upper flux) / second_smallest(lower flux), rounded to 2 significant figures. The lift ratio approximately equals 0.96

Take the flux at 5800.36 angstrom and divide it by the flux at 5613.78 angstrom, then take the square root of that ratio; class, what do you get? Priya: 1.06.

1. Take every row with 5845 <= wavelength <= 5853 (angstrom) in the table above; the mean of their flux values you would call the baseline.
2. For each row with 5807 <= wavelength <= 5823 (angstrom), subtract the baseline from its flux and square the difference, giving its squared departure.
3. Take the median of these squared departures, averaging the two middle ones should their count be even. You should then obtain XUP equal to 2.4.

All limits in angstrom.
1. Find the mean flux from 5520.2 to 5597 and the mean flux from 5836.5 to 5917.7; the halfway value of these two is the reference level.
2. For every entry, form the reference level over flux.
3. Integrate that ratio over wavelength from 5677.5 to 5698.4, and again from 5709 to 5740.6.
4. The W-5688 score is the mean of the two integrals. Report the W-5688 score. 29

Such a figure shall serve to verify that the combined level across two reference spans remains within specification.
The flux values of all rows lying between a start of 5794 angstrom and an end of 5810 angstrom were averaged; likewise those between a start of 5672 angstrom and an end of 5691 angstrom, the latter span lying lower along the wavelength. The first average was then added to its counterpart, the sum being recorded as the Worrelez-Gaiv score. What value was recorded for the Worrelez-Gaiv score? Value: 36.5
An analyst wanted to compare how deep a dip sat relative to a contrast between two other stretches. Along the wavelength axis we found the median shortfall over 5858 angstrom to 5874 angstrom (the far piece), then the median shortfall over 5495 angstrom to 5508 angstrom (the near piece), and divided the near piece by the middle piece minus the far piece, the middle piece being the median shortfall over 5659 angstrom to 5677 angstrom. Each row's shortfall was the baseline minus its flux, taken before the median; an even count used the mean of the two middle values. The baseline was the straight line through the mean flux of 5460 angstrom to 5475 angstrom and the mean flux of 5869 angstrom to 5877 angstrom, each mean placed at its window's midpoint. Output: 0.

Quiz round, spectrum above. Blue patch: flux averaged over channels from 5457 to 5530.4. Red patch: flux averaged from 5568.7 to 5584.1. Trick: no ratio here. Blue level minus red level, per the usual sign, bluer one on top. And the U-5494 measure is 7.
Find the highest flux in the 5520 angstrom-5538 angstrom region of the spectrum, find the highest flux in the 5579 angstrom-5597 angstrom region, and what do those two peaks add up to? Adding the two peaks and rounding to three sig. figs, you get 46.7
